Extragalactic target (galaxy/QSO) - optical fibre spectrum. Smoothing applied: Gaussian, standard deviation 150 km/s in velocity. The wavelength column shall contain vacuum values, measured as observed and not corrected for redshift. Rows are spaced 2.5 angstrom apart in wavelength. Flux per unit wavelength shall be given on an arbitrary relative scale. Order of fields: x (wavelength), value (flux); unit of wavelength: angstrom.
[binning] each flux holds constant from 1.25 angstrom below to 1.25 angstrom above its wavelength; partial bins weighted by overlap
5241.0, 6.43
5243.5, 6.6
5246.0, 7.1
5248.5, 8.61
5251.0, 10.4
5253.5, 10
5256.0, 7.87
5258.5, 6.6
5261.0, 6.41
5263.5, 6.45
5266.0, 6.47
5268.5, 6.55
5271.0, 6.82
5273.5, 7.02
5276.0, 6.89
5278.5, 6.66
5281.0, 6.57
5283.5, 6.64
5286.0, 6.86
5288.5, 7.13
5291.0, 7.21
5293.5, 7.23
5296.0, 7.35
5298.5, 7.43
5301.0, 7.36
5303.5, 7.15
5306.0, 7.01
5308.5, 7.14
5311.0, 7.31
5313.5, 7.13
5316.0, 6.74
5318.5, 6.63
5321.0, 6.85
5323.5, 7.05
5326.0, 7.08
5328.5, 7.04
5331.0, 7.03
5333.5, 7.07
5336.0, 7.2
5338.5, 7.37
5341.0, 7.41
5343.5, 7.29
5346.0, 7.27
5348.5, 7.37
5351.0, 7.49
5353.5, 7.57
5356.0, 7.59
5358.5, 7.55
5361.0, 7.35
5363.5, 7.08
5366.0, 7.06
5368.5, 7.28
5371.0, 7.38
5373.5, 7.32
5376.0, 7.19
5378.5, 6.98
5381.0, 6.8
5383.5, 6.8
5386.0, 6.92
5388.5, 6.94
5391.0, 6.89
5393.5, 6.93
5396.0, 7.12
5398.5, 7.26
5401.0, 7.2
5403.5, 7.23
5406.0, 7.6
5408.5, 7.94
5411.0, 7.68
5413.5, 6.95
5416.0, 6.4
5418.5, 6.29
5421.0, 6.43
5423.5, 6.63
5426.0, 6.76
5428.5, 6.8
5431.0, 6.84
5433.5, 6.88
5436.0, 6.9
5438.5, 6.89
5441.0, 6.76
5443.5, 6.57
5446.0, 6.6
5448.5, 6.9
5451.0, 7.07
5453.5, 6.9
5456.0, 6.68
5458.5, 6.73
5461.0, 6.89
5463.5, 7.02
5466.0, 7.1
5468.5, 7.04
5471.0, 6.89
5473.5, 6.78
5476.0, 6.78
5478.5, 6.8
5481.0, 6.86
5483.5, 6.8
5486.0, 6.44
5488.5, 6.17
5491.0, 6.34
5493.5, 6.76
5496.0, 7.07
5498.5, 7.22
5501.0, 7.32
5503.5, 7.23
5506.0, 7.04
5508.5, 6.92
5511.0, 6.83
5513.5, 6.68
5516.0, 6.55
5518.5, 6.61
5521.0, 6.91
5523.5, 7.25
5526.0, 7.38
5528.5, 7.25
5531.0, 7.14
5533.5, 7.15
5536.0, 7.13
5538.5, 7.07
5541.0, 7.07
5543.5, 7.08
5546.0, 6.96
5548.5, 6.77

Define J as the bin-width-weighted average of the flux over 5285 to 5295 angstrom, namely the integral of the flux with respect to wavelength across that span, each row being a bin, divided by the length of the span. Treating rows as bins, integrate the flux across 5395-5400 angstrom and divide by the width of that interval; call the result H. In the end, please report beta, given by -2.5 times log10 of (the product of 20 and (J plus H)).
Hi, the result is -6.14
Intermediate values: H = 7.19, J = 7.12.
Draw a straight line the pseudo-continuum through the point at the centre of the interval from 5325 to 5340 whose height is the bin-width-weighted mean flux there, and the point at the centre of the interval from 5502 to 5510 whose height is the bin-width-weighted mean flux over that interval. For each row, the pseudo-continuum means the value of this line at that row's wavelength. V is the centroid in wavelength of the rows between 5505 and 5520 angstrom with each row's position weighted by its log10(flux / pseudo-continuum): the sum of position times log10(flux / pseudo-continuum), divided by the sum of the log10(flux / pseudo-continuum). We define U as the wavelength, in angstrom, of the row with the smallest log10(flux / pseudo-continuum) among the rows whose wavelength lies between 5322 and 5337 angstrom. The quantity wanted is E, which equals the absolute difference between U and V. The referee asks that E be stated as 183.7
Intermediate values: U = 5331.0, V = 5514.7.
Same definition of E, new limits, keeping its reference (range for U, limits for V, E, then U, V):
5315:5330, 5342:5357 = 33.0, 5318.5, 5351.5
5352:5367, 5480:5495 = 122.1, 5366.0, 5488.1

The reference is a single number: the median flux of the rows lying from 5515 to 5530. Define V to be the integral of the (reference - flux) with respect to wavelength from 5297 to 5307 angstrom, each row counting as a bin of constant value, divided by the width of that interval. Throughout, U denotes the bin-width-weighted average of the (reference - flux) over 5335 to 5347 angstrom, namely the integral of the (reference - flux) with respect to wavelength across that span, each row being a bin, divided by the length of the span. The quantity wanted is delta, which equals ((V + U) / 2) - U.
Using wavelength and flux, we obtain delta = 0.03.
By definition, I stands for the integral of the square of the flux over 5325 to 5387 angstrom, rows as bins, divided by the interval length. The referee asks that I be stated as 52.2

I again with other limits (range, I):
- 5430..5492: 46.1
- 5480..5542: 48.1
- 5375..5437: 48.8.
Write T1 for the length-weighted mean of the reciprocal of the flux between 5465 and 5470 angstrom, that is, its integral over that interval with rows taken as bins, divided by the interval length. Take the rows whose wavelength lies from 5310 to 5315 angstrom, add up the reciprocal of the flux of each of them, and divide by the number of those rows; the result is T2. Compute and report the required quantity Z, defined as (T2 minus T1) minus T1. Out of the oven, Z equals -0.145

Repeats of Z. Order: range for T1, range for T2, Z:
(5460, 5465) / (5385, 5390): -0.143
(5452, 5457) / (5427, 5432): -0.147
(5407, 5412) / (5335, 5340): -0.119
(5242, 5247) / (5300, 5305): -0.156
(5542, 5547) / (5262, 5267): -0.130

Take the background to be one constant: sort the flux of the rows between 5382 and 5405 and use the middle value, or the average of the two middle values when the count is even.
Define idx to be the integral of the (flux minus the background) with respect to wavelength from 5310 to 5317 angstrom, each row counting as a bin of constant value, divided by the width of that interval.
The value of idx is 0.12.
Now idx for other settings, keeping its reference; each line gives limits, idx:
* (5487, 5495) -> -0.50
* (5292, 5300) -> 0.39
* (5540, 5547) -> 0.10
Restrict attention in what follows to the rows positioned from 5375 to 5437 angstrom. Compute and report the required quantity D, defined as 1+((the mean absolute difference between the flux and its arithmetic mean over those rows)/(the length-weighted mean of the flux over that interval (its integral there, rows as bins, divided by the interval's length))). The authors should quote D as 1.04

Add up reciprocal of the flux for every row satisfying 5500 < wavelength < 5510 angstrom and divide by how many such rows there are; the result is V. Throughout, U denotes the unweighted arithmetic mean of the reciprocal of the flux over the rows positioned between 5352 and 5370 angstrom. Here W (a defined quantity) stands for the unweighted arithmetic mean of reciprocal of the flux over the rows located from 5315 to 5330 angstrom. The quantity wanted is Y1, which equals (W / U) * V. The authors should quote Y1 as 0.150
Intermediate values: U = 0.136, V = 0.140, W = 0.145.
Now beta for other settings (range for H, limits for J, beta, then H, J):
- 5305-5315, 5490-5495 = -6.10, 7.14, 6.59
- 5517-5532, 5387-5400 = -6.13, 7.08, 7.03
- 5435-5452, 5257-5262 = -6.07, 6.81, 6.58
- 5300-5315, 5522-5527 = -6.15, 7.17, 7.29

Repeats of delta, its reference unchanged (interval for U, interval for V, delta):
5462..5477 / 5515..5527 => 0.00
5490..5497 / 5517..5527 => -0.15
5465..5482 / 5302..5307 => -0.10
